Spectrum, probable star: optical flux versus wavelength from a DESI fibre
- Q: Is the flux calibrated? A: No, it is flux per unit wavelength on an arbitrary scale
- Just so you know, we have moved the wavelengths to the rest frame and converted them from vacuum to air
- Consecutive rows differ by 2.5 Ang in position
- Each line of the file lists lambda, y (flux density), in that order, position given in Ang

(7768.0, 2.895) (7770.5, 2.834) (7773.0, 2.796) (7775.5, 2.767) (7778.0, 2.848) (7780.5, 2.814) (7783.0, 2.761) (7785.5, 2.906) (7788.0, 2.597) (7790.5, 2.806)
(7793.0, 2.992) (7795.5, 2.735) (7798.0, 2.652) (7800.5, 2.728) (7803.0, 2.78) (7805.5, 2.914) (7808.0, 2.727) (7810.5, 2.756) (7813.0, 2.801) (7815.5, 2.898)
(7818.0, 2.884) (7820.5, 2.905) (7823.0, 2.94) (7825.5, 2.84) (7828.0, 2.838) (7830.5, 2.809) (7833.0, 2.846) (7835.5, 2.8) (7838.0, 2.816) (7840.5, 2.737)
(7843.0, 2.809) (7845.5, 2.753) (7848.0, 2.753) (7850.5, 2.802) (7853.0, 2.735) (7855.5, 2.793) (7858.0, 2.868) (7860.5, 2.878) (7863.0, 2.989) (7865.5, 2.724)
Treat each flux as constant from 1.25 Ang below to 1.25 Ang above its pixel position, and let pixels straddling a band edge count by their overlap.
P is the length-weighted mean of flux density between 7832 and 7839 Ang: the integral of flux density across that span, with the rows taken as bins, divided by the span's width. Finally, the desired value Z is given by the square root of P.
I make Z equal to 1.68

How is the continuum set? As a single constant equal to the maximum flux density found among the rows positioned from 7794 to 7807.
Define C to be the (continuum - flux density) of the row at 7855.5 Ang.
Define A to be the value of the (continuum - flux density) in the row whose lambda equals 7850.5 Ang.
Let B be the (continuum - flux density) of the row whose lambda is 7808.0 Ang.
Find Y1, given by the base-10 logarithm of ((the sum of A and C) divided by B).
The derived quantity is 0.1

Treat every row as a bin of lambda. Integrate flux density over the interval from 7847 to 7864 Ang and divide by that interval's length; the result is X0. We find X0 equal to 2.83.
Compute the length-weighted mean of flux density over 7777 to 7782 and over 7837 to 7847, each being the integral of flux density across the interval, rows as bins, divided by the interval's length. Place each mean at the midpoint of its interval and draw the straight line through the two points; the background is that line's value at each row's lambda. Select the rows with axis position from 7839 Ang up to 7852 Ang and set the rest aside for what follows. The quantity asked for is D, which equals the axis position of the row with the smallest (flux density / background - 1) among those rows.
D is 7840.5 Ang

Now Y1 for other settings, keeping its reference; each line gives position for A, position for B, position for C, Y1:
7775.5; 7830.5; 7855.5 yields 0.4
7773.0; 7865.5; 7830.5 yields 0.1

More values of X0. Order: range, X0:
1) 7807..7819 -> 2.81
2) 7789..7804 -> 2.78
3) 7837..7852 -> 2.78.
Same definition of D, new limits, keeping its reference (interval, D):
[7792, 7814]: 7798.0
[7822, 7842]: 7840.5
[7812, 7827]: 7813.0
